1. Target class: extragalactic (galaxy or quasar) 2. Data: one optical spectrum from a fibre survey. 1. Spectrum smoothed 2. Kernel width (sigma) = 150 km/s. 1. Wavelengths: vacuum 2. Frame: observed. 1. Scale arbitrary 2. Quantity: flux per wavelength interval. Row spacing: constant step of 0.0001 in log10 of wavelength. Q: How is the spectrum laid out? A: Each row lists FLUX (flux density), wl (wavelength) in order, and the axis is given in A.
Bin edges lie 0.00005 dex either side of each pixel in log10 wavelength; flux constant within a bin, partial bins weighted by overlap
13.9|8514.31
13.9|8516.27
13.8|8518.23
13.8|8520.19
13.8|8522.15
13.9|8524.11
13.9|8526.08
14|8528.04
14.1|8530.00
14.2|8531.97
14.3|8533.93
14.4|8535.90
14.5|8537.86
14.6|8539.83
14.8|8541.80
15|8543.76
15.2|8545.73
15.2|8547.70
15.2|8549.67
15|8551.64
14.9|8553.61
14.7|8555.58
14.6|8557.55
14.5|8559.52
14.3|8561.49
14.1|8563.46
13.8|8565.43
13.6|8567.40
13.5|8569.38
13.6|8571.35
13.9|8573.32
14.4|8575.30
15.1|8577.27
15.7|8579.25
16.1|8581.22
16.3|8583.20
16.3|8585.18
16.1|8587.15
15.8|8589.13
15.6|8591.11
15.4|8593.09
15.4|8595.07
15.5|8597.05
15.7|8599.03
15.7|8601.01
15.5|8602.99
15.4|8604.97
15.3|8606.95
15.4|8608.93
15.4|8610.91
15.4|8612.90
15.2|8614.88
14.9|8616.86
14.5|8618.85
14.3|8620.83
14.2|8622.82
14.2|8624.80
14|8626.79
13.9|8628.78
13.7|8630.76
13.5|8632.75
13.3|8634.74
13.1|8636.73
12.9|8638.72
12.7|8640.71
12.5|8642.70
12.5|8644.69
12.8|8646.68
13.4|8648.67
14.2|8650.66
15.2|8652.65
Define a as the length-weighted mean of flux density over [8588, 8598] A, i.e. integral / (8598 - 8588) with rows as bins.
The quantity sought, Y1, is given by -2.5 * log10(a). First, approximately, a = 15.5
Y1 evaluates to -2.98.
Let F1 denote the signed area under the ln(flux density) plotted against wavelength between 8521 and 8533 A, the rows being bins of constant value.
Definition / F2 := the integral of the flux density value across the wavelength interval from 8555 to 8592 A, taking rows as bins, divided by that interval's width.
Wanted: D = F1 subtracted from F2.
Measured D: -17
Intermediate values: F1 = 32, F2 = 14.84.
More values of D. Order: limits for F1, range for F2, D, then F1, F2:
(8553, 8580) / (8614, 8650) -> -58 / 72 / 13.64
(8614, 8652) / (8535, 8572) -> -85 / 99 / 14.51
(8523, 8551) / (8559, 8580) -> -61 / 75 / 14.21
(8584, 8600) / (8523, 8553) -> -30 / 44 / 14.55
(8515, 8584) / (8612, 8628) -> -170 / 184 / 14.57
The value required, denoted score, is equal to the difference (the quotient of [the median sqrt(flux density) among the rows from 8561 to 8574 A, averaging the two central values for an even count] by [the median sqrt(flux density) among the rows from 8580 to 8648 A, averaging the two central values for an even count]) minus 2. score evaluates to -1.05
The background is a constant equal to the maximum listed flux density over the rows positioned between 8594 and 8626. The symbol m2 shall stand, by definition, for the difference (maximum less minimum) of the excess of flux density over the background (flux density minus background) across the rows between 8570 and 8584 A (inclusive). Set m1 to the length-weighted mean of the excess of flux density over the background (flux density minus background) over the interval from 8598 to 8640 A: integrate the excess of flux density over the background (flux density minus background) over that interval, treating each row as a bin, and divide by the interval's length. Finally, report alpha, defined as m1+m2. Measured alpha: 1.5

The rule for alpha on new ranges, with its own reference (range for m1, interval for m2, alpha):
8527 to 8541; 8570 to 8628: 1.3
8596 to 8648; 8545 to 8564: -0.3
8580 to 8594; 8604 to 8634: 2.1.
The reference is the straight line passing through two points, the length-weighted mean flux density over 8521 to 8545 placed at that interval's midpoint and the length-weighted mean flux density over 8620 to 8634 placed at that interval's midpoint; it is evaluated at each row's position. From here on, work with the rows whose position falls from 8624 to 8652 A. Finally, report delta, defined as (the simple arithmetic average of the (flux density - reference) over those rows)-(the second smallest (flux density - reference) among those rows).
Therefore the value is 0.8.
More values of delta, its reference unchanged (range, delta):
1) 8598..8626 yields 0.8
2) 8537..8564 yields 0.4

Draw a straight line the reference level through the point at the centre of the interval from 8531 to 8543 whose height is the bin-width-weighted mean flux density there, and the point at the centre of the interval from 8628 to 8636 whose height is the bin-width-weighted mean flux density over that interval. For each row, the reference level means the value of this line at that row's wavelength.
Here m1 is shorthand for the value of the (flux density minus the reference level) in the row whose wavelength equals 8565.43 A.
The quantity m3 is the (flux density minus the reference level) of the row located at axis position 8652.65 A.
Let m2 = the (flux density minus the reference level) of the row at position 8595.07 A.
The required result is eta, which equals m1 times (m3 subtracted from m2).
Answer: 0.14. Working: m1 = -0.41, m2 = 1.5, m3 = 1.8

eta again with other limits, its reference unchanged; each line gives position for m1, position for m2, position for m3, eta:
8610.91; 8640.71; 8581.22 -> -4.59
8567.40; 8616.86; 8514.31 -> -1.17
